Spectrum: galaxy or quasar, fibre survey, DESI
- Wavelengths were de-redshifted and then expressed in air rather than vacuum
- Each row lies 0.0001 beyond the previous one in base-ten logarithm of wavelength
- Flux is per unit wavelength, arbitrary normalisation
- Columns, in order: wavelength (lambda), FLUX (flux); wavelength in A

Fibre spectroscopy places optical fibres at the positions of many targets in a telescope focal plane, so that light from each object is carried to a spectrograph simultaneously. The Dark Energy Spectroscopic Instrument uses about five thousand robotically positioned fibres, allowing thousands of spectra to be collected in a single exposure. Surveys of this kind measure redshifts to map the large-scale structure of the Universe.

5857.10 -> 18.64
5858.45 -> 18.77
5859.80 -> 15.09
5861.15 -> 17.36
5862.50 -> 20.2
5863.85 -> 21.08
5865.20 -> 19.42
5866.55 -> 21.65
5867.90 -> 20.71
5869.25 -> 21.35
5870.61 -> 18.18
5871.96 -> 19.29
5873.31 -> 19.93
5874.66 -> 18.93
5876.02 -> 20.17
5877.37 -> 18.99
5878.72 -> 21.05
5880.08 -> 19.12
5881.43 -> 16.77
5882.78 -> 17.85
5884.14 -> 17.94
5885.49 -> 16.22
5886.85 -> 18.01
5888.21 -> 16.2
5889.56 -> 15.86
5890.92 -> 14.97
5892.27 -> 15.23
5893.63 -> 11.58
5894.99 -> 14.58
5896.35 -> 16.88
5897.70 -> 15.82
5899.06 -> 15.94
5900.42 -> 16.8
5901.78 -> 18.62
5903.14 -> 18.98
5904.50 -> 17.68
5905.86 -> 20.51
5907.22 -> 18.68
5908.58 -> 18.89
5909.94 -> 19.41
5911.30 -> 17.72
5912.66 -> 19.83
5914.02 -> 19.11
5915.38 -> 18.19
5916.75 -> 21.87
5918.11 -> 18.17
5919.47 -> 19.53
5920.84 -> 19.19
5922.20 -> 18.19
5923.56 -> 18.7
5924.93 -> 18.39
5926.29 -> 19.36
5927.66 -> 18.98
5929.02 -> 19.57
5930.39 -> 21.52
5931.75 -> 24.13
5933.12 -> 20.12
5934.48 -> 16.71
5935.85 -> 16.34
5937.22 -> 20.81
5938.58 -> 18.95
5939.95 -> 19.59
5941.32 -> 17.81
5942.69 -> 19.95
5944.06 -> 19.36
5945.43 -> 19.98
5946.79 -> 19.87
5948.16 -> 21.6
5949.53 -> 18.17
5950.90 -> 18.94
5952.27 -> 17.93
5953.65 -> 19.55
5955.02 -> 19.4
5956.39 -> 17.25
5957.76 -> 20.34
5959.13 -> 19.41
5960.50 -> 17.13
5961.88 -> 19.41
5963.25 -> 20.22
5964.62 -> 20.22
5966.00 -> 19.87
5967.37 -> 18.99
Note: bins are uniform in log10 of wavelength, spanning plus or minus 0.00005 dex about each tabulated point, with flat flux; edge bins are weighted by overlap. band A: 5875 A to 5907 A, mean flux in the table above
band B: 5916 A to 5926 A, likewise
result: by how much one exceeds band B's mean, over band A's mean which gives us -1.05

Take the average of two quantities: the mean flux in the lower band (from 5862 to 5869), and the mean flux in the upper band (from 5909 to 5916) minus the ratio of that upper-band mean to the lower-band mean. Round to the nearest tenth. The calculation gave 19.3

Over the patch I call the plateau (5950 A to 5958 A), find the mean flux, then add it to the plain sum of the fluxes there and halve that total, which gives 66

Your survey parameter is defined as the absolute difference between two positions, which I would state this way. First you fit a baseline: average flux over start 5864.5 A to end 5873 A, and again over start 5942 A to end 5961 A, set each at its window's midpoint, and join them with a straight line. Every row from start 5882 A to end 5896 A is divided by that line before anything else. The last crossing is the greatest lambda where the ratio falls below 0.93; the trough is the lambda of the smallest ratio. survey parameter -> 1.4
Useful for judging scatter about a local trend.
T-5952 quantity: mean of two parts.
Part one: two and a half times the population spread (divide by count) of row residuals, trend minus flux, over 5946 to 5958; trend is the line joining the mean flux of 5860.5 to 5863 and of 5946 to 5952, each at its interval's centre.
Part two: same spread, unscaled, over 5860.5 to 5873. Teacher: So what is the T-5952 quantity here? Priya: 2.28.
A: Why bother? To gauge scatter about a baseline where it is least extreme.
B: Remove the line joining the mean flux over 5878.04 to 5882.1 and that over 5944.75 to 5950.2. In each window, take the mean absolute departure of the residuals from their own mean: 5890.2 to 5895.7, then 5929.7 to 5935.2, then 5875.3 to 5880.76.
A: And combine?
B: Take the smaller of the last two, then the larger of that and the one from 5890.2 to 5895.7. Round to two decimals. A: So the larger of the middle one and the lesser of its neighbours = 1.26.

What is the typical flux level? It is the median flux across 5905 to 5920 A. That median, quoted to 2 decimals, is 19.11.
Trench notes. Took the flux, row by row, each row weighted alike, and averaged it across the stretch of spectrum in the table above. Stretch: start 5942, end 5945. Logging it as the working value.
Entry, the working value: 19.7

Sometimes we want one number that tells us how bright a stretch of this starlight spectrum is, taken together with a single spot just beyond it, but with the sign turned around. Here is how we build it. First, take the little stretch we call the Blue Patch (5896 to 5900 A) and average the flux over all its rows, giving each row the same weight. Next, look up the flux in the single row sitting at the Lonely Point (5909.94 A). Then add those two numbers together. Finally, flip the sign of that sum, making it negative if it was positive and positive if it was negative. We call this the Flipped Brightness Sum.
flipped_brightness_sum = -35.6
